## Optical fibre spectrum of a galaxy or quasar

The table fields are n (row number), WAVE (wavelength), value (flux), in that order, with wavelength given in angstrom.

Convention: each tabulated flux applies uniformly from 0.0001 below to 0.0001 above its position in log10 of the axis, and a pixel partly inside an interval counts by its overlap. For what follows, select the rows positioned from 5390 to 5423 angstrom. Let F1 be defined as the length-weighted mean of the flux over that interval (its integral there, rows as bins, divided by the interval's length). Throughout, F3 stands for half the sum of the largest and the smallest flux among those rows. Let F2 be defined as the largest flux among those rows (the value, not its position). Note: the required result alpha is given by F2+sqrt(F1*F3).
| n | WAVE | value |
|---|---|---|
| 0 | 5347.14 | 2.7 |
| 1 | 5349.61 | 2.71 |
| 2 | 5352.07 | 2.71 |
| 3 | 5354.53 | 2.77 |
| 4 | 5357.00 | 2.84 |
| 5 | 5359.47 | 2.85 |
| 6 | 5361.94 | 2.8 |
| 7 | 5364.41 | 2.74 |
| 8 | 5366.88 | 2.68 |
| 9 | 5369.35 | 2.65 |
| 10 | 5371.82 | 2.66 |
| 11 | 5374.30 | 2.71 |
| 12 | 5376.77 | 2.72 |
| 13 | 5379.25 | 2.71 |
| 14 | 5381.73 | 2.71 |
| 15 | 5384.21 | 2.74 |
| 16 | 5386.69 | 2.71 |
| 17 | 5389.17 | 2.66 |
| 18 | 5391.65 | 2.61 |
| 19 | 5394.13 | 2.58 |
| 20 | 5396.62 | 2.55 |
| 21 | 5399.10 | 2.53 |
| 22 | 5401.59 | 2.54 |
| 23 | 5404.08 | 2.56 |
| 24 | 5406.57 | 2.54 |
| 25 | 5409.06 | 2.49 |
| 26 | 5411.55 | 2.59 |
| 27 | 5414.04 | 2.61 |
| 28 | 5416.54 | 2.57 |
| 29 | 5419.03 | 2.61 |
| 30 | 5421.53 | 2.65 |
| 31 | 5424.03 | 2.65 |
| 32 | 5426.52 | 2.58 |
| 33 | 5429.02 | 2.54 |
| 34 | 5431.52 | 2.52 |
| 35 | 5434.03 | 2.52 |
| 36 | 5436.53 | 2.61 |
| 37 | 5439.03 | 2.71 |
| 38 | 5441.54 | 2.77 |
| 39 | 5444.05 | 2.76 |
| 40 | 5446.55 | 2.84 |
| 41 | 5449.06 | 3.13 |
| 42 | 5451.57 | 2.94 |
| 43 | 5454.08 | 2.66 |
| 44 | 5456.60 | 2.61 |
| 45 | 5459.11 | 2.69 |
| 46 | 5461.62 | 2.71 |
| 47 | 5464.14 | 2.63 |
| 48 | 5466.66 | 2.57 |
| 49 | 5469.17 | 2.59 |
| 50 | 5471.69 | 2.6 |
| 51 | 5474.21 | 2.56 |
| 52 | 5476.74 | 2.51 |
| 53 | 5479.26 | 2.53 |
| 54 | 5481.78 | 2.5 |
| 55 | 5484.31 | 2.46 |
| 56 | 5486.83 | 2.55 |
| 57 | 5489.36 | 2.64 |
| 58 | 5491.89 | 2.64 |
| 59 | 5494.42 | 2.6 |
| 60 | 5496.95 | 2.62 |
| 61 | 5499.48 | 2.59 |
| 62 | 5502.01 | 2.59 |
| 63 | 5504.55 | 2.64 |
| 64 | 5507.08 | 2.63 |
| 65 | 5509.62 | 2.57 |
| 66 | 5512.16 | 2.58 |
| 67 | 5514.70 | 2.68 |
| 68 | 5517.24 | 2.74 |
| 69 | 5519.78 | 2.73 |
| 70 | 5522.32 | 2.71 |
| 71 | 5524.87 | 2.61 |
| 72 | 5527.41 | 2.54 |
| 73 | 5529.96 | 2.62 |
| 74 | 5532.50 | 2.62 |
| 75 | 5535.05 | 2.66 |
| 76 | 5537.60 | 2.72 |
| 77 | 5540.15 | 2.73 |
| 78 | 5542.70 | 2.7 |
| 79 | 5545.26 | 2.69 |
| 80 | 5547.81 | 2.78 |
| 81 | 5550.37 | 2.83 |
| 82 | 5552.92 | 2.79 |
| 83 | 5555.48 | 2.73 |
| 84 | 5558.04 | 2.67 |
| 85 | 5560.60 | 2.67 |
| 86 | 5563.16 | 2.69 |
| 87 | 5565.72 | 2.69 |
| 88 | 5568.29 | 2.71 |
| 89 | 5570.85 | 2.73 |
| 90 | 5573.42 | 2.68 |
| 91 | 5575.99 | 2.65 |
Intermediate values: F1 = 2.57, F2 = 2.65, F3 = 2.570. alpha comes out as 5.22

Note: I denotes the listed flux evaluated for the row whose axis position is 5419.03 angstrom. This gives 2.61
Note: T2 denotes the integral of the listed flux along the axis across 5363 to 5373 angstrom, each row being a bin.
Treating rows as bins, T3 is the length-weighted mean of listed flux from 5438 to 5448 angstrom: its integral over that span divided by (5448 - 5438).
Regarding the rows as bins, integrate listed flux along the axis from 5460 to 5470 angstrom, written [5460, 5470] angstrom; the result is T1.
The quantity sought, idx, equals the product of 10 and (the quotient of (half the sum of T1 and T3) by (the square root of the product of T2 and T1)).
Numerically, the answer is 5.47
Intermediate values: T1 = 26.3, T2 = 26.9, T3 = 2.78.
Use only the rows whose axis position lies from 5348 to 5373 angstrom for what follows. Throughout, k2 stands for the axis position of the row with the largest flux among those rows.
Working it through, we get 5359.47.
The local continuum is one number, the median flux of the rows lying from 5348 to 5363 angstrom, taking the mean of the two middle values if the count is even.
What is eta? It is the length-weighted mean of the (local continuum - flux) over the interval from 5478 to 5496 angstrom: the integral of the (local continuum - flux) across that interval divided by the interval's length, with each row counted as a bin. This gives 0.22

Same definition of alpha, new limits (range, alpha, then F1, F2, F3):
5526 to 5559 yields 5.52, 2.70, 2.83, 2.685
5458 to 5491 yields 5.29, 2.58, 2.71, 2.585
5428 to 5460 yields 5.90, 2.72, 3.13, 2.825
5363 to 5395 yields 5.41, 2.69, 2.74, 2.660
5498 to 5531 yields 5.38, 2.63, 2.74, 2.640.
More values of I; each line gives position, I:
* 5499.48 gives 2.59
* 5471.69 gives 2.6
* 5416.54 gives 2.57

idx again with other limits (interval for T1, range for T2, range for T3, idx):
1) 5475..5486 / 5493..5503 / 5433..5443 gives 5.64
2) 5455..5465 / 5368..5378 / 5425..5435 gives 5.45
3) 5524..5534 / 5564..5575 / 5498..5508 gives 5.15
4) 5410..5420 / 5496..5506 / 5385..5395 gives 5.49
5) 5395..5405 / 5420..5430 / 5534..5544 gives 5.46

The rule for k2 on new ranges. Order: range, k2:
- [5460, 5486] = 5461.62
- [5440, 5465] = 5449.06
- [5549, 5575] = 5550.37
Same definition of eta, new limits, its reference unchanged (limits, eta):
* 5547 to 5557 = 0.01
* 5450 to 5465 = 0.07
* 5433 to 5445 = 0.11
